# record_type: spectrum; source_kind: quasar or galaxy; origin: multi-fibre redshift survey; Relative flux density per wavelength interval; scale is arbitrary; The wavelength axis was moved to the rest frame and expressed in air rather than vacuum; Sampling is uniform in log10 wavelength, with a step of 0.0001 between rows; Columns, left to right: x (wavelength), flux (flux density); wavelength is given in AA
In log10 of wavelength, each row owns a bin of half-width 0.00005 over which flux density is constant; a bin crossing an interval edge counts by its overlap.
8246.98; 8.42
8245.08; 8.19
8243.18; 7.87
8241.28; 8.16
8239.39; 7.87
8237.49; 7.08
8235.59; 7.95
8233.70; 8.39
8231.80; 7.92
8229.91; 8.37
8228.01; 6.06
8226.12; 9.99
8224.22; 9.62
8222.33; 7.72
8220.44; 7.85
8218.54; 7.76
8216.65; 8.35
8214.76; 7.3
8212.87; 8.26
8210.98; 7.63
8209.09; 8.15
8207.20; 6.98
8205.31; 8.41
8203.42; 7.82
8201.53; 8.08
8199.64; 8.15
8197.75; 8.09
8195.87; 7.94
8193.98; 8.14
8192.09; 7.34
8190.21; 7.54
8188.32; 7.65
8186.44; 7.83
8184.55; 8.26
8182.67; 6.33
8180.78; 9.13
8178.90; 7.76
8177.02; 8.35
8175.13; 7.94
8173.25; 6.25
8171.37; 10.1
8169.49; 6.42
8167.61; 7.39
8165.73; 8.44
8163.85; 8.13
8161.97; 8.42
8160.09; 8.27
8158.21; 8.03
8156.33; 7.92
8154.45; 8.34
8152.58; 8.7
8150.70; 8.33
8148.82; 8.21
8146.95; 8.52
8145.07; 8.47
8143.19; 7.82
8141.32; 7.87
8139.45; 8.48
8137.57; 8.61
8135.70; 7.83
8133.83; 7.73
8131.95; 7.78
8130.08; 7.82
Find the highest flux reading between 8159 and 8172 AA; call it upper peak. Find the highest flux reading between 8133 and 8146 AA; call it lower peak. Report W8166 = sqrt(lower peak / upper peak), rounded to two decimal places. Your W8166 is 0.92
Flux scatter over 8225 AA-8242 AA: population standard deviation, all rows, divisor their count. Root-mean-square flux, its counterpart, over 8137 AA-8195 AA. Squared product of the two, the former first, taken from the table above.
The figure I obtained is 64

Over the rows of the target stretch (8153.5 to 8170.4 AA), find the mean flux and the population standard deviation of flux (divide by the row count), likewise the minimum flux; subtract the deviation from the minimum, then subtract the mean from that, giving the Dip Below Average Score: -2.1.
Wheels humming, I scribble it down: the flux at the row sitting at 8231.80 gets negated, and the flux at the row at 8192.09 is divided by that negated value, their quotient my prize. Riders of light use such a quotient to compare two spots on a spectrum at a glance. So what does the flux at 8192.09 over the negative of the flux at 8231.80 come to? -0.93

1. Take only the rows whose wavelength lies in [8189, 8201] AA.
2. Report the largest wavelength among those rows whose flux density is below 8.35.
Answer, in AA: 8199.64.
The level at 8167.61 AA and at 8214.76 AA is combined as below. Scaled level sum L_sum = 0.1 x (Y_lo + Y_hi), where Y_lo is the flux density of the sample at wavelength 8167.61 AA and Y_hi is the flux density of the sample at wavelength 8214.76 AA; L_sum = 1.47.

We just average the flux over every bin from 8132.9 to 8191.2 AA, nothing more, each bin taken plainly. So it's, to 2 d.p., 8.03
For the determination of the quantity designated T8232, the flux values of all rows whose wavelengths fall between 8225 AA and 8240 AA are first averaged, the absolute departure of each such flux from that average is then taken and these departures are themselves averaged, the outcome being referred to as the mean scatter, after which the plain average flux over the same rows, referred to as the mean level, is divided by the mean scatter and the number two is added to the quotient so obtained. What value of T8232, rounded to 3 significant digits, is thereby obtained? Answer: 13.0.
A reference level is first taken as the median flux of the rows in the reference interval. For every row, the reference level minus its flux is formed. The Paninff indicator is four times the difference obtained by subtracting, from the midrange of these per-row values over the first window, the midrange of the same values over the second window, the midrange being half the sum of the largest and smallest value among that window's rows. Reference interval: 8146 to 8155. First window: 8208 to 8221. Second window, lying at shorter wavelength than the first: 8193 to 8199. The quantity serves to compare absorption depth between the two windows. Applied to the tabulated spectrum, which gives 0.9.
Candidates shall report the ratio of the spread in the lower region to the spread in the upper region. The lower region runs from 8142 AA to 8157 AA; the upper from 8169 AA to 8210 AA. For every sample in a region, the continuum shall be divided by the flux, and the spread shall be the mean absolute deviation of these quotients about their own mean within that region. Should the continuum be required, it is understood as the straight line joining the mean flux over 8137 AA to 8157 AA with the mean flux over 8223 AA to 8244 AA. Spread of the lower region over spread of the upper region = 0.33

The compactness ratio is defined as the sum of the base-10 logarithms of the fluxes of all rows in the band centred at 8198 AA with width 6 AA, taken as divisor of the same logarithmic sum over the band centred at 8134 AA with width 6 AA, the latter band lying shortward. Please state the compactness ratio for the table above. 0.98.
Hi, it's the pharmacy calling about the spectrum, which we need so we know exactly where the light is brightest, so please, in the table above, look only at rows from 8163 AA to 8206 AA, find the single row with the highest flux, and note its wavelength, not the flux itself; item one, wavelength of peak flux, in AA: 8171.37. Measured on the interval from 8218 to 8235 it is 8226.12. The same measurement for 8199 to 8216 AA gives 8205.31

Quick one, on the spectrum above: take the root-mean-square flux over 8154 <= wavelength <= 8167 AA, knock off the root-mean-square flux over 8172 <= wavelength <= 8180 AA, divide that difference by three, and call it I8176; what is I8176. 0.20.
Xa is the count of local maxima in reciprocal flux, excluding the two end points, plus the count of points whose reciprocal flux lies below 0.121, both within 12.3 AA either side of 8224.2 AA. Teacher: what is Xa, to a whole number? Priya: 10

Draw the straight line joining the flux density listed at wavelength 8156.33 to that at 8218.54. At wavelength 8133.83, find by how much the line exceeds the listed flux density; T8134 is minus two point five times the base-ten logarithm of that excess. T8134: 1.5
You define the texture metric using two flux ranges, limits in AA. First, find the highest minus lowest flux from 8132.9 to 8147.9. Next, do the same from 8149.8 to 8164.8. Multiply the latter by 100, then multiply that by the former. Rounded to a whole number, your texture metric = 69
